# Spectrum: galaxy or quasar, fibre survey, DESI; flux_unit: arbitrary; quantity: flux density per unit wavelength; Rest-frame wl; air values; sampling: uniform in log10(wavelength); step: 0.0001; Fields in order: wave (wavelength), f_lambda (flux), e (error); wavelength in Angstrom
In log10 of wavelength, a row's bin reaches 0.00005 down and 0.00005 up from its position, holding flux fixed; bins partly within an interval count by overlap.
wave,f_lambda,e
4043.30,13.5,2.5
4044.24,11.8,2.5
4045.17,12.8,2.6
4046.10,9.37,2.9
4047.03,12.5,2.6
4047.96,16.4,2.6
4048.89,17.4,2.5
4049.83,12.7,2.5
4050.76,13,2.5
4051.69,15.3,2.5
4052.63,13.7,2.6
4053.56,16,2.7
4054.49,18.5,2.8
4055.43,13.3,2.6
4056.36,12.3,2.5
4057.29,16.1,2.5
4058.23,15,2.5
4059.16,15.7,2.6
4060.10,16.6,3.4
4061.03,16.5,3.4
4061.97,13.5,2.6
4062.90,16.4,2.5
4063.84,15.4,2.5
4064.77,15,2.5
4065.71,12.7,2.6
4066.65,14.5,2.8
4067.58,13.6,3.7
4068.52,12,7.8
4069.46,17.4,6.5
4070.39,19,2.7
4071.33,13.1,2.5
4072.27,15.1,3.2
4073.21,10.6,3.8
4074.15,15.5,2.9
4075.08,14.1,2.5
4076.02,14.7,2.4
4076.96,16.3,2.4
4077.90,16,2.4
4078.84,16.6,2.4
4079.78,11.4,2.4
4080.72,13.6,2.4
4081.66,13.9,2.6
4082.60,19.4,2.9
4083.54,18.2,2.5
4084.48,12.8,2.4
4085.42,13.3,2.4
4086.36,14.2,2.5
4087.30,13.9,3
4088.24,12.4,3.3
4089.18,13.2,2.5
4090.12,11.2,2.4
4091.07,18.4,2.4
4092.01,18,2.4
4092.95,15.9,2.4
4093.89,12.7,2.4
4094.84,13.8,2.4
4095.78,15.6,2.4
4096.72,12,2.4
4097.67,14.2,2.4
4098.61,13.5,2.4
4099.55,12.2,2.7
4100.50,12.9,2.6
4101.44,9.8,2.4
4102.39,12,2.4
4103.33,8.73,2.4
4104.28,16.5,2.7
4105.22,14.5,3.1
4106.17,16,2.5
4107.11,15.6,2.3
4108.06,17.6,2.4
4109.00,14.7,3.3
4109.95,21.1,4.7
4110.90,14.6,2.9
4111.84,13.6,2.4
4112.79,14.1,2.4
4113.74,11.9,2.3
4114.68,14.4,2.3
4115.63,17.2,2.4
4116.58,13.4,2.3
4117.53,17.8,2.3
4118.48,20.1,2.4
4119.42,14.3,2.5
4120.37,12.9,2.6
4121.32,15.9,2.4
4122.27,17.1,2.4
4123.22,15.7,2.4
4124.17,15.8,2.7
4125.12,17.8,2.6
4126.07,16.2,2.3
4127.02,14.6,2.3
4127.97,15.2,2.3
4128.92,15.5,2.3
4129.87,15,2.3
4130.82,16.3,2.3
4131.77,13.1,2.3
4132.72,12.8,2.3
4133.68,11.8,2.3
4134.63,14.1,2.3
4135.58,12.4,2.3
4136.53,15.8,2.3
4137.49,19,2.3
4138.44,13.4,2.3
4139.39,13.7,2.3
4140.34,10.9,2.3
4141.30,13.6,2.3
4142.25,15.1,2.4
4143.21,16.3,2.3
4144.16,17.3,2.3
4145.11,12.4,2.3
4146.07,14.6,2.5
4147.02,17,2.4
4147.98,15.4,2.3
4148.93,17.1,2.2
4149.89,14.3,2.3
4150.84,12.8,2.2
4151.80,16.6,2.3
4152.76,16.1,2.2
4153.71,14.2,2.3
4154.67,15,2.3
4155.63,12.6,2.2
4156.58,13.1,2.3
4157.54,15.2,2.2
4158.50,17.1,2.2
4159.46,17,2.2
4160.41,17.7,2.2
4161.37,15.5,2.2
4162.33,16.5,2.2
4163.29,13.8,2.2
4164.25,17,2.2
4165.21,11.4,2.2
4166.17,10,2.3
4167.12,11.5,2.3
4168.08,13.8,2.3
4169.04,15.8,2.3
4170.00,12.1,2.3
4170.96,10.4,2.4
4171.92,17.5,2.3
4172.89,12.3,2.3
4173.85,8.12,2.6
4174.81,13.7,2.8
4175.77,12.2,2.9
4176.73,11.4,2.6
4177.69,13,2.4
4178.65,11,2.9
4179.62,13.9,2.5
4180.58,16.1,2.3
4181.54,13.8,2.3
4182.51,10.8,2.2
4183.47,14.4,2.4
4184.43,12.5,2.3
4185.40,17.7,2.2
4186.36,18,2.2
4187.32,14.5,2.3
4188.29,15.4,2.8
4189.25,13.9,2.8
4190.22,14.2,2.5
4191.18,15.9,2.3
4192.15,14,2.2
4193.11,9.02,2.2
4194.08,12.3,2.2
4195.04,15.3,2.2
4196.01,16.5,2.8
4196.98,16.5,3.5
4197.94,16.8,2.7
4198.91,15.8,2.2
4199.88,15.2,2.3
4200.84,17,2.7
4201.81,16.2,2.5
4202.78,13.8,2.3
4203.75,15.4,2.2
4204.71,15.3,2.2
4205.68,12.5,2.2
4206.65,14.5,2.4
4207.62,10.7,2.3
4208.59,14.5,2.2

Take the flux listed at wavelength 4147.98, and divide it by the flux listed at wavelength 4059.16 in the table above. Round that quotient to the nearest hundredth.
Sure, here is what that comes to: 0.98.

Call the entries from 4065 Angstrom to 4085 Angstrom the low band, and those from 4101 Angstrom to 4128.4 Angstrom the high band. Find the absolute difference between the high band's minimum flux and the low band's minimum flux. 1.9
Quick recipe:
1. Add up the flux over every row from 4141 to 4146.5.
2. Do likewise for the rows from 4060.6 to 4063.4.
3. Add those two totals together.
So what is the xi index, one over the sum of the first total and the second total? 0.0074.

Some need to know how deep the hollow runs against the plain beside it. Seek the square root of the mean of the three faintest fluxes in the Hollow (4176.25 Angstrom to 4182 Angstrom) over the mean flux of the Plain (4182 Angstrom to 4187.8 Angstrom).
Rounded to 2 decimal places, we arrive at 0.90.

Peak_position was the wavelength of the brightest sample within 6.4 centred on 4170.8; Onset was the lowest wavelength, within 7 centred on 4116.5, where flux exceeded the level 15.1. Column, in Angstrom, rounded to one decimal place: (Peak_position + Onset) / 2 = 4143.8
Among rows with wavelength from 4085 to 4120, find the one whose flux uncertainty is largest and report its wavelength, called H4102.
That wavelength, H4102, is 4109.95 Angstrom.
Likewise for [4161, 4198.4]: 4196.98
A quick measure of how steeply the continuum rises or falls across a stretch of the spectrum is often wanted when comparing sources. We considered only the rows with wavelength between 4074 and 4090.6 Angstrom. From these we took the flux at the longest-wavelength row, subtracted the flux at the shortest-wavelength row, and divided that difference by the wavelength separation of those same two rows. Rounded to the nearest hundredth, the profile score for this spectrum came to -0.27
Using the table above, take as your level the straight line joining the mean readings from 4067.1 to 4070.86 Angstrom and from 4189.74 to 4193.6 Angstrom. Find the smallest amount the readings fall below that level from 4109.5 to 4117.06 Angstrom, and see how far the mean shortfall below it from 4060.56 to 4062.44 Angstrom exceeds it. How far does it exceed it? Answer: 7.0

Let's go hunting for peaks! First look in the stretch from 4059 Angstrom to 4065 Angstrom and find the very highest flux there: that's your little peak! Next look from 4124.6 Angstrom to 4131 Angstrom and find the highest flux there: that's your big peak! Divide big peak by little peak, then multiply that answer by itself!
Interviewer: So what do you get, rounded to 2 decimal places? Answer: 1.15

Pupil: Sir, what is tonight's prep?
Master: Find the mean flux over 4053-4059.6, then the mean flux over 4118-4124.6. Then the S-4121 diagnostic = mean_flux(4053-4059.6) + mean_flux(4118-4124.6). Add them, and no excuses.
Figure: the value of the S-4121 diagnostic 31.2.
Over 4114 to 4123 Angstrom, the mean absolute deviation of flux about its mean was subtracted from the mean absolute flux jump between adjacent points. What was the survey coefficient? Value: 1.18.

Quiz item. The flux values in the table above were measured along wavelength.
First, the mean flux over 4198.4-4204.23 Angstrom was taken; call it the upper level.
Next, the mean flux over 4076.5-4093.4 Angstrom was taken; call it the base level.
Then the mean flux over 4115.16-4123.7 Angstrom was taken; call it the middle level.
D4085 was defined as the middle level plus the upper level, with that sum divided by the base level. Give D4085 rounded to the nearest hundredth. 2.12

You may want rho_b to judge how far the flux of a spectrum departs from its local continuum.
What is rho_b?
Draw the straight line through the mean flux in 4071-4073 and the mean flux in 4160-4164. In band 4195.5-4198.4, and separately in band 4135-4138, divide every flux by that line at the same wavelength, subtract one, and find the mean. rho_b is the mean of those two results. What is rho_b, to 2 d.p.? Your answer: 0.01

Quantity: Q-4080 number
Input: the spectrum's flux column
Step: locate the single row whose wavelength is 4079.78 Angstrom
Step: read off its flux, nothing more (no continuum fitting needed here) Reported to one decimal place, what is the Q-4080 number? 11.4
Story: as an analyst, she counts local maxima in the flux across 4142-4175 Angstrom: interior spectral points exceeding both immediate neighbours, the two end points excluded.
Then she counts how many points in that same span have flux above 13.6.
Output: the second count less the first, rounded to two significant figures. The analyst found 13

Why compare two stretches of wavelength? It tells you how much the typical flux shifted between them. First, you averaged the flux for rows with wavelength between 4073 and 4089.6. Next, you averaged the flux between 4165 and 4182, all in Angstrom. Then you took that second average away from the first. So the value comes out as 1.8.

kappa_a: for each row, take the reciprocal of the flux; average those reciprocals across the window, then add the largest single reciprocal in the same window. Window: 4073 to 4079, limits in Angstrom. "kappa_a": 0.163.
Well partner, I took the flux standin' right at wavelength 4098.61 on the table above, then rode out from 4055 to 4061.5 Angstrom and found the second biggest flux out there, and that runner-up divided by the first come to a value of 1.22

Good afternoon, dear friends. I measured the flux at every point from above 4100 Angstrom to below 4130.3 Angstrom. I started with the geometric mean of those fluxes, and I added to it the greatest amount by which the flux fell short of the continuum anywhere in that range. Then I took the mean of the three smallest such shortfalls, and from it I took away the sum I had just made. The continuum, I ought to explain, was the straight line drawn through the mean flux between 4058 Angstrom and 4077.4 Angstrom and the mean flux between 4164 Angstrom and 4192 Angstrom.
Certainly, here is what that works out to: -26.0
